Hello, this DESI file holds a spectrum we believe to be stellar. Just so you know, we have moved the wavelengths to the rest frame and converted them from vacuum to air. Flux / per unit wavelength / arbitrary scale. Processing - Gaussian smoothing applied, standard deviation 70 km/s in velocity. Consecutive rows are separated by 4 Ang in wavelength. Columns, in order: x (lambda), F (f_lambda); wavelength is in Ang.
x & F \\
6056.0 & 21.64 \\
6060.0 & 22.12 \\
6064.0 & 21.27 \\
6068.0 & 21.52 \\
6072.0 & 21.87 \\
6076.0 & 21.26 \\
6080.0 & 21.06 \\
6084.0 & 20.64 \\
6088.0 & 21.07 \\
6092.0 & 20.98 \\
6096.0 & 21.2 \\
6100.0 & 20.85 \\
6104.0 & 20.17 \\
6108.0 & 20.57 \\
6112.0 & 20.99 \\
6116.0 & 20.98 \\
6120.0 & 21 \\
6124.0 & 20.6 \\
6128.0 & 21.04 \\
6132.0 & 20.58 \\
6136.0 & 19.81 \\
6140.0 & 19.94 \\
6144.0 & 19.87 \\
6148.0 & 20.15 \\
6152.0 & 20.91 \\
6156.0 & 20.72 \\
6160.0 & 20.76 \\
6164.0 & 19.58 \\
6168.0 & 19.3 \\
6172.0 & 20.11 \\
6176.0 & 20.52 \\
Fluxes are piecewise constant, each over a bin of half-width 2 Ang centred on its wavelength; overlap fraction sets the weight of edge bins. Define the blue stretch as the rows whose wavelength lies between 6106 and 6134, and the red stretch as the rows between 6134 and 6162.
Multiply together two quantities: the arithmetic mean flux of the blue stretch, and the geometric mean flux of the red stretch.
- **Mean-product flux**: 423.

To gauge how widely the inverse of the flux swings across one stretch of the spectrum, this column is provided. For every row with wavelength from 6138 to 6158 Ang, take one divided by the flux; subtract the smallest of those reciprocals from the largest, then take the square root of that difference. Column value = 0.050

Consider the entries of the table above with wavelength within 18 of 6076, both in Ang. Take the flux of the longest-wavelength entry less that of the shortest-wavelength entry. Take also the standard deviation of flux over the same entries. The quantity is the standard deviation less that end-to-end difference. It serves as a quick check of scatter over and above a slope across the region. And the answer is 1.6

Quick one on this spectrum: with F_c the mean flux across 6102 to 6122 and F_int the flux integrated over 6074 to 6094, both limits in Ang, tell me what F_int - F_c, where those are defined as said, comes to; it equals 399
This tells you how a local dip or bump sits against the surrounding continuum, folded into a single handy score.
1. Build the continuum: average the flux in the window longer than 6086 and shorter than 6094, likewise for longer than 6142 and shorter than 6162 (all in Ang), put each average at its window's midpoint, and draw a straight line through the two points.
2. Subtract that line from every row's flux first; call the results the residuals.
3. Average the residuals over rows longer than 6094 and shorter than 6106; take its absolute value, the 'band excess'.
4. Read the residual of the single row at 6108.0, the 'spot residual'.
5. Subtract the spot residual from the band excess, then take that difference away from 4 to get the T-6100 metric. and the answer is 3.5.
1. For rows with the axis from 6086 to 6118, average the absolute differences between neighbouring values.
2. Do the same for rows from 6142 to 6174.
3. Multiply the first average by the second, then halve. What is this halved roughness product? 0.078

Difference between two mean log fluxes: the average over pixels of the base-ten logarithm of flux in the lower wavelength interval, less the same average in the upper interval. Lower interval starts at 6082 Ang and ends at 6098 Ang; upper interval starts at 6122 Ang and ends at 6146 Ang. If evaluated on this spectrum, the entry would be 0.0141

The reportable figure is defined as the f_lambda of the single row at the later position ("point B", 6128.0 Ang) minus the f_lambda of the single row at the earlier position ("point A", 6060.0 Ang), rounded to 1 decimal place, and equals -1.1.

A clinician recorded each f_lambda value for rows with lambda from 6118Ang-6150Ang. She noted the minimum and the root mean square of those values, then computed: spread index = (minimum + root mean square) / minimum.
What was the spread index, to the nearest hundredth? 2.03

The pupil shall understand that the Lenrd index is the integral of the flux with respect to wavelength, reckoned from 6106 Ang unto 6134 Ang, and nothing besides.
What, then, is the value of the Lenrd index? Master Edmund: 583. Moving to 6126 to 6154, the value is 569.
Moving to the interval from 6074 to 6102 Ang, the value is 588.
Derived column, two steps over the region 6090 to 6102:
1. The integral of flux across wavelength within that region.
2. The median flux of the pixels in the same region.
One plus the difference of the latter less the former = -230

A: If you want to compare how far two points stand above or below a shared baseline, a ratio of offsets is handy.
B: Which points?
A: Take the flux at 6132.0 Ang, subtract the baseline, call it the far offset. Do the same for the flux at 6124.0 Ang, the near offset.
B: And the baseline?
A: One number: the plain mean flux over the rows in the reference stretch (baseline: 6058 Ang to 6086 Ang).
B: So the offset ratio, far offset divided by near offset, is 1.0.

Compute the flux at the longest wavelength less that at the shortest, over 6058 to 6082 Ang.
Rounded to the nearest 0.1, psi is -1.1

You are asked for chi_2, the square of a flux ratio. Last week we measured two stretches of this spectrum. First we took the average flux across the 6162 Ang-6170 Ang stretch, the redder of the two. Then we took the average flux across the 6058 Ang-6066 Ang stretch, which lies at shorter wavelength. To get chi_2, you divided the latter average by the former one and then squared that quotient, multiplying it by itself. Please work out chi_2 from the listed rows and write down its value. 1.25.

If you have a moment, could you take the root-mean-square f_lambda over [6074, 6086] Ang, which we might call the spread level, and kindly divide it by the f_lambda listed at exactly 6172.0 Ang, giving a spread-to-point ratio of 1.04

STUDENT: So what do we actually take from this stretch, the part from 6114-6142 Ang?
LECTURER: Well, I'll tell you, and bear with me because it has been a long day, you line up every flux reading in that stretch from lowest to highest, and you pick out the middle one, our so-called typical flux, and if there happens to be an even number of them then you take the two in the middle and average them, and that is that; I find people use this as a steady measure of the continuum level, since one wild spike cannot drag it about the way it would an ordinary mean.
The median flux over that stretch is 20.6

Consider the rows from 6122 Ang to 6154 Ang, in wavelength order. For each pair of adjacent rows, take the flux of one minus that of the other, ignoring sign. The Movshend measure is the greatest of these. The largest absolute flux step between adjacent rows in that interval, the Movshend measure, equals 0.77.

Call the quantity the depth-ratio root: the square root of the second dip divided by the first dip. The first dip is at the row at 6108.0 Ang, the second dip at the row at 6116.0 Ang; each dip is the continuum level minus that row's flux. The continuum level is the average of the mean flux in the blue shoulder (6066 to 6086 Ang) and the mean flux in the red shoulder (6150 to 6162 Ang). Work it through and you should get 0.3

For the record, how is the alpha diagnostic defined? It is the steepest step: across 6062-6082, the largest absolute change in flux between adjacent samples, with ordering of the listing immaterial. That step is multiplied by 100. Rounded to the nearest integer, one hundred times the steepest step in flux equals 61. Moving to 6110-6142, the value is 77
